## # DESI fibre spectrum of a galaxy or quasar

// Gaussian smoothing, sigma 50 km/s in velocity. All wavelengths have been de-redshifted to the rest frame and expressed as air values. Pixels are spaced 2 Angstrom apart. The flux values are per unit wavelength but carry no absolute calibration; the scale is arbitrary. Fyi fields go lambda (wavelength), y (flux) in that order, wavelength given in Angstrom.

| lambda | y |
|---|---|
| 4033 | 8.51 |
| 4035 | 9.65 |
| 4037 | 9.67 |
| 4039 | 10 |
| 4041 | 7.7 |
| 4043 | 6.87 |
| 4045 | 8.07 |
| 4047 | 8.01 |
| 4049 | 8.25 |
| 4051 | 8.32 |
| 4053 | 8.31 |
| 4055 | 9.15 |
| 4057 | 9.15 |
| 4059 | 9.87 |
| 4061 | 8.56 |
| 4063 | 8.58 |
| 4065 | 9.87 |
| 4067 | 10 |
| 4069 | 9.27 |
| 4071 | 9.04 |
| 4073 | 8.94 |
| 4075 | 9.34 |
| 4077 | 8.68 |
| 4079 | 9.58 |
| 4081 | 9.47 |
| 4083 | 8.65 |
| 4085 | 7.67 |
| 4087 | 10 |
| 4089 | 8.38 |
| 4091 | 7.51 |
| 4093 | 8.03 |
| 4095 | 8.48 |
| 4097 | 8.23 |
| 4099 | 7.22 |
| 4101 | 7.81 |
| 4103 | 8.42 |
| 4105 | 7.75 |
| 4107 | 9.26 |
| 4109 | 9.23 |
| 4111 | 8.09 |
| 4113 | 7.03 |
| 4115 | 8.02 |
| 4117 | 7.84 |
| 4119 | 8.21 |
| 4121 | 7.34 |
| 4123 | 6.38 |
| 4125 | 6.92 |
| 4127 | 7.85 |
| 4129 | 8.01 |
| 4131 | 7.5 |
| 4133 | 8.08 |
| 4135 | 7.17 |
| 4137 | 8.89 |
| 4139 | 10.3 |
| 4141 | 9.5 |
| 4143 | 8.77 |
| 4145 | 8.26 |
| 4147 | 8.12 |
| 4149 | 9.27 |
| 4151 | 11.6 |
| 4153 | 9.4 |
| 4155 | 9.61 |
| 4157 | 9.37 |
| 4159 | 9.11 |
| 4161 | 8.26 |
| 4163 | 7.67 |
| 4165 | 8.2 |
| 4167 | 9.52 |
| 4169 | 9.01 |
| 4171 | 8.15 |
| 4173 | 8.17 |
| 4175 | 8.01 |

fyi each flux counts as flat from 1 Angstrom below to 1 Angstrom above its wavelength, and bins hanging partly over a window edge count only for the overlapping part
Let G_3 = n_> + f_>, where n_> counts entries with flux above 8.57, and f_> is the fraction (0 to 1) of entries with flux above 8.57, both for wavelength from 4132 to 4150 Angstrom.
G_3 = 5.6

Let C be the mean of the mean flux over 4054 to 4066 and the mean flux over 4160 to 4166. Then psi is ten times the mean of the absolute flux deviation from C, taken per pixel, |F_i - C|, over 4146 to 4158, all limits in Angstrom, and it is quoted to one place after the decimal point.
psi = 11.1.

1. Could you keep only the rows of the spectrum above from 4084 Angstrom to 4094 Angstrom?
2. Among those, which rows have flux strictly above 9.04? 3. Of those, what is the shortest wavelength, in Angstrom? 4087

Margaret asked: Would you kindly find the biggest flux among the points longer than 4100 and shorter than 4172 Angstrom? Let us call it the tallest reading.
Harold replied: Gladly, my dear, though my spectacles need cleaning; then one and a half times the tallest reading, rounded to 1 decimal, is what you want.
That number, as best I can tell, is 17.4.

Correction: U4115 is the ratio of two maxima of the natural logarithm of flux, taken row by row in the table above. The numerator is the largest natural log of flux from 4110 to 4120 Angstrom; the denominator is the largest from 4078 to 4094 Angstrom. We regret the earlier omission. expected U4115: 0.91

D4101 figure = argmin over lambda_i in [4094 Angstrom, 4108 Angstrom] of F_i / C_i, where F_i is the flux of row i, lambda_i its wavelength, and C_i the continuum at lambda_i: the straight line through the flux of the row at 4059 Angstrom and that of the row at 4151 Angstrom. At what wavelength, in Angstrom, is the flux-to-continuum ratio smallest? 4099 Angstrom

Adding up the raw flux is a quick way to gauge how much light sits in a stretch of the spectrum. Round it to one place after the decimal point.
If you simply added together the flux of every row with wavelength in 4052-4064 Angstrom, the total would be 53.6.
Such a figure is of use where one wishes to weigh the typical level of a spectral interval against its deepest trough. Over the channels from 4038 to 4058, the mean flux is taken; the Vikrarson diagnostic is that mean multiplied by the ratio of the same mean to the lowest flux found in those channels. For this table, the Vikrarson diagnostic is 10.2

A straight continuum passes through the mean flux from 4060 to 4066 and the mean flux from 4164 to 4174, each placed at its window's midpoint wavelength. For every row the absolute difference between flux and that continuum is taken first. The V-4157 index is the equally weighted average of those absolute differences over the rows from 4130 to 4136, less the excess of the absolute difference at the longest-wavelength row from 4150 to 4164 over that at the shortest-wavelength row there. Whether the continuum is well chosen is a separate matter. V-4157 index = 3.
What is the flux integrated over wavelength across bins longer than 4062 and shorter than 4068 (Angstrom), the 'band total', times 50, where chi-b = 2845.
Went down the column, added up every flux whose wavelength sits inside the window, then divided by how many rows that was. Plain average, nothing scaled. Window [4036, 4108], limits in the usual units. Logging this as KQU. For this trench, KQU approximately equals 8.7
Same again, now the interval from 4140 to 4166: 9.0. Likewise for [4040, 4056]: 8.1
